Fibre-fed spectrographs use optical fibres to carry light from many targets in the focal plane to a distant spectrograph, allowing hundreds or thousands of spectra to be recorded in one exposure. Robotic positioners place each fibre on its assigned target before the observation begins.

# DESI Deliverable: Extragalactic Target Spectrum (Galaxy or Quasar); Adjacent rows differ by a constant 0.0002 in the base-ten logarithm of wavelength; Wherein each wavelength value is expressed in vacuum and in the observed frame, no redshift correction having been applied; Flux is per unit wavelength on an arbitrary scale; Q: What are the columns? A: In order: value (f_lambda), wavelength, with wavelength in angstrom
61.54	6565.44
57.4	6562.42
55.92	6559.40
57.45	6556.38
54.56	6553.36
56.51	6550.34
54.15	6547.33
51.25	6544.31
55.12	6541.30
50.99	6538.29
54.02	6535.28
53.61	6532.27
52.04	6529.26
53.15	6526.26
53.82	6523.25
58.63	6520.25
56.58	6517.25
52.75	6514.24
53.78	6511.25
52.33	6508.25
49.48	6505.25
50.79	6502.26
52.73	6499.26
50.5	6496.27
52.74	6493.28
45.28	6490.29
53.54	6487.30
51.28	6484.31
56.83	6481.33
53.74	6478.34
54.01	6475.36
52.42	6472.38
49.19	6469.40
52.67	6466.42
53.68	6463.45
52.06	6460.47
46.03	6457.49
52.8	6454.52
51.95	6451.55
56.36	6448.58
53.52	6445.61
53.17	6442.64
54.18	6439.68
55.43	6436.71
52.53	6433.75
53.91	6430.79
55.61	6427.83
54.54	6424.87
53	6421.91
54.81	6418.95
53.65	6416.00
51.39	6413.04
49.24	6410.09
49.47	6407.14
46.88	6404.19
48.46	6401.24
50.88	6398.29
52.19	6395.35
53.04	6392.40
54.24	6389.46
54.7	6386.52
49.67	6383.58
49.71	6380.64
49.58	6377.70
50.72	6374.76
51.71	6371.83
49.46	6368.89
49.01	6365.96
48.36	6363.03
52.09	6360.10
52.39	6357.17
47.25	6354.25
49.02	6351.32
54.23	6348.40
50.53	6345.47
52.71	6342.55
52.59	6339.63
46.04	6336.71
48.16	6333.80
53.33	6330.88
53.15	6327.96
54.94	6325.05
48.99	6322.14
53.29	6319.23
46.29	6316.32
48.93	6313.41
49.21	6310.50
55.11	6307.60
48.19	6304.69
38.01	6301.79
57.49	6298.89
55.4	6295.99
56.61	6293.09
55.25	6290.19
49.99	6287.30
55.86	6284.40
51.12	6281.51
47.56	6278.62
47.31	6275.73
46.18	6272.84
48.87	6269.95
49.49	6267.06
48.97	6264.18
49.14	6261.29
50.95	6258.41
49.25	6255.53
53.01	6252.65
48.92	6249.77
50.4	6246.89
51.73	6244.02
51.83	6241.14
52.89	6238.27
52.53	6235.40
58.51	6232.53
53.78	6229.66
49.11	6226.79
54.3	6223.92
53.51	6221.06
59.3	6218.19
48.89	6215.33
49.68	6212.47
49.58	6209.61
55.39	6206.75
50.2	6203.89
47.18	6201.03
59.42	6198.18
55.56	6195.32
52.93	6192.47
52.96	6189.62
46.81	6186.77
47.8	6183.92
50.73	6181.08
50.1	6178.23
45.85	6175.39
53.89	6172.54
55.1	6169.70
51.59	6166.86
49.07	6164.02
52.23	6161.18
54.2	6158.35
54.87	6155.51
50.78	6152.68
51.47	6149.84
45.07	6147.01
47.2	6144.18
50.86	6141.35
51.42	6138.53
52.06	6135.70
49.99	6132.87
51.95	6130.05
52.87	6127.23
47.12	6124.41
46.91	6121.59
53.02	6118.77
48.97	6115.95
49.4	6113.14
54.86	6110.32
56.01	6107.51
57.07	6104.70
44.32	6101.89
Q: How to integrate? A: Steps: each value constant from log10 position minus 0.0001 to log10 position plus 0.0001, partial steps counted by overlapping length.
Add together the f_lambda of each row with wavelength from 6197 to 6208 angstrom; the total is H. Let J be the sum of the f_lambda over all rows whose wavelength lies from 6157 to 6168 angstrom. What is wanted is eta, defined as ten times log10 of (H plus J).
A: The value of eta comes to 26.23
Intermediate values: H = 212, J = 207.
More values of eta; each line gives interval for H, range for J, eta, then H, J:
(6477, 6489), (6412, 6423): 26.32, 215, 213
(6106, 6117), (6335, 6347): 26.14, 209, 202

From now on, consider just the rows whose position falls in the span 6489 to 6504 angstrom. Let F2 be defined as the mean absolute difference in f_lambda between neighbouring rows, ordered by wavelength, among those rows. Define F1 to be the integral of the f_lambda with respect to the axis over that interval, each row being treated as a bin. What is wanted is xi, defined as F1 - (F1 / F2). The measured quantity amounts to 539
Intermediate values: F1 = 757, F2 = 3.5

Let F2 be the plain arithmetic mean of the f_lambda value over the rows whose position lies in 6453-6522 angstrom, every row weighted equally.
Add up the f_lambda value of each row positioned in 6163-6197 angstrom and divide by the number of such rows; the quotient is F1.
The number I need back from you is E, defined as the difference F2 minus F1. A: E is 1.3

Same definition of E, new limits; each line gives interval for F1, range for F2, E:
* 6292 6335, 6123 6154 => -1.1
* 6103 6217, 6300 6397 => -0.8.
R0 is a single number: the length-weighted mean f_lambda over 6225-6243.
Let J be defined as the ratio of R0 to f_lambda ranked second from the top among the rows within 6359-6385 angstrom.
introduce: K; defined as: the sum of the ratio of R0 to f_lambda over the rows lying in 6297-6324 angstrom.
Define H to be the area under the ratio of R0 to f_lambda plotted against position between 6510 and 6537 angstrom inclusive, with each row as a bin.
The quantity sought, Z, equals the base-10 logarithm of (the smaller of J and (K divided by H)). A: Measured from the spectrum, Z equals -0.432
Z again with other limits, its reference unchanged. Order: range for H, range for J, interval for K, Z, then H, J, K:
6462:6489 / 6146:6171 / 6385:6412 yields -0.460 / 27.10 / 1.08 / 9.39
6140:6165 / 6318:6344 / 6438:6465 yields -0.461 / 26.29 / 1.10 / 9.10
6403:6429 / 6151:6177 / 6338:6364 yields -0.452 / 26.58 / 1.08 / 9.38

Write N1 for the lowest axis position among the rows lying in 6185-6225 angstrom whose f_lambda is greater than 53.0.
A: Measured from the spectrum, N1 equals 6195.32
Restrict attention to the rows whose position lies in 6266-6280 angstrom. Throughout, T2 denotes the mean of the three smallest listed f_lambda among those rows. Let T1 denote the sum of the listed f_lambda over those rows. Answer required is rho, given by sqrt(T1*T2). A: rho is 106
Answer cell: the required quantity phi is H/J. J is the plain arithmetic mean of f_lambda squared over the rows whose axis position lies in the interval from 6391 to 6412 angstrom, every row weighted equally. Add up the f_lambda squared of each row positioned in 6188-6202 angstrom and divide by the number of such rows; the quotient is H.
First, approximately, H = 2890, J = 2506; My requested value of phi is 1.15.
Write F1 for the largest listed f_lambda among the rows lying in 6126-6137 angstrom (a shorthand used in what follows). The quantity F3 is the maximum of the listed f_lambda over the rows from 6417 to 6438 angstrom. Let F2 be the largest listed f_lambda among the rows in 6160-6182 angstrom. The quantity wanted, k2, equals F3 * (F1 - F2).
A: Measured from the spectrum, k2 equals -124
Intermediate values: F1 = 52.87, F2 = 55.1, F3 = 55.61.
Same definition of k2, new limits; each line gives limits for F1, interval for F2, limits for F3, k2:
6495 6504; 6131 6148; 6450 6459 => 35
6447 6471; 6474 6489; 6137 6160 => -26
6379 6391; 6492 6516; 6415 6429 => 51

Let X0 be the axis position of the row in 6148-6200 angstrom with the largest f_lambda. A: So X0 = 6198.18 angstrom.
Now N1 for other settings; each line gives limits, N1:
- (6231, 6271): 6232.53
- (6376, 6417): 6386.52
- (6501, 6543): 6511.25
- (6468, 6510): 6475.36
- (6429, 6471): 6430.79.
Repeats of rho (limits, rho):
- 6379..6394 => 115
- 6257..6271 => 110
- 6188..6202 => 117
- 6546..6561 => 124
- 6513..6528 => 121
